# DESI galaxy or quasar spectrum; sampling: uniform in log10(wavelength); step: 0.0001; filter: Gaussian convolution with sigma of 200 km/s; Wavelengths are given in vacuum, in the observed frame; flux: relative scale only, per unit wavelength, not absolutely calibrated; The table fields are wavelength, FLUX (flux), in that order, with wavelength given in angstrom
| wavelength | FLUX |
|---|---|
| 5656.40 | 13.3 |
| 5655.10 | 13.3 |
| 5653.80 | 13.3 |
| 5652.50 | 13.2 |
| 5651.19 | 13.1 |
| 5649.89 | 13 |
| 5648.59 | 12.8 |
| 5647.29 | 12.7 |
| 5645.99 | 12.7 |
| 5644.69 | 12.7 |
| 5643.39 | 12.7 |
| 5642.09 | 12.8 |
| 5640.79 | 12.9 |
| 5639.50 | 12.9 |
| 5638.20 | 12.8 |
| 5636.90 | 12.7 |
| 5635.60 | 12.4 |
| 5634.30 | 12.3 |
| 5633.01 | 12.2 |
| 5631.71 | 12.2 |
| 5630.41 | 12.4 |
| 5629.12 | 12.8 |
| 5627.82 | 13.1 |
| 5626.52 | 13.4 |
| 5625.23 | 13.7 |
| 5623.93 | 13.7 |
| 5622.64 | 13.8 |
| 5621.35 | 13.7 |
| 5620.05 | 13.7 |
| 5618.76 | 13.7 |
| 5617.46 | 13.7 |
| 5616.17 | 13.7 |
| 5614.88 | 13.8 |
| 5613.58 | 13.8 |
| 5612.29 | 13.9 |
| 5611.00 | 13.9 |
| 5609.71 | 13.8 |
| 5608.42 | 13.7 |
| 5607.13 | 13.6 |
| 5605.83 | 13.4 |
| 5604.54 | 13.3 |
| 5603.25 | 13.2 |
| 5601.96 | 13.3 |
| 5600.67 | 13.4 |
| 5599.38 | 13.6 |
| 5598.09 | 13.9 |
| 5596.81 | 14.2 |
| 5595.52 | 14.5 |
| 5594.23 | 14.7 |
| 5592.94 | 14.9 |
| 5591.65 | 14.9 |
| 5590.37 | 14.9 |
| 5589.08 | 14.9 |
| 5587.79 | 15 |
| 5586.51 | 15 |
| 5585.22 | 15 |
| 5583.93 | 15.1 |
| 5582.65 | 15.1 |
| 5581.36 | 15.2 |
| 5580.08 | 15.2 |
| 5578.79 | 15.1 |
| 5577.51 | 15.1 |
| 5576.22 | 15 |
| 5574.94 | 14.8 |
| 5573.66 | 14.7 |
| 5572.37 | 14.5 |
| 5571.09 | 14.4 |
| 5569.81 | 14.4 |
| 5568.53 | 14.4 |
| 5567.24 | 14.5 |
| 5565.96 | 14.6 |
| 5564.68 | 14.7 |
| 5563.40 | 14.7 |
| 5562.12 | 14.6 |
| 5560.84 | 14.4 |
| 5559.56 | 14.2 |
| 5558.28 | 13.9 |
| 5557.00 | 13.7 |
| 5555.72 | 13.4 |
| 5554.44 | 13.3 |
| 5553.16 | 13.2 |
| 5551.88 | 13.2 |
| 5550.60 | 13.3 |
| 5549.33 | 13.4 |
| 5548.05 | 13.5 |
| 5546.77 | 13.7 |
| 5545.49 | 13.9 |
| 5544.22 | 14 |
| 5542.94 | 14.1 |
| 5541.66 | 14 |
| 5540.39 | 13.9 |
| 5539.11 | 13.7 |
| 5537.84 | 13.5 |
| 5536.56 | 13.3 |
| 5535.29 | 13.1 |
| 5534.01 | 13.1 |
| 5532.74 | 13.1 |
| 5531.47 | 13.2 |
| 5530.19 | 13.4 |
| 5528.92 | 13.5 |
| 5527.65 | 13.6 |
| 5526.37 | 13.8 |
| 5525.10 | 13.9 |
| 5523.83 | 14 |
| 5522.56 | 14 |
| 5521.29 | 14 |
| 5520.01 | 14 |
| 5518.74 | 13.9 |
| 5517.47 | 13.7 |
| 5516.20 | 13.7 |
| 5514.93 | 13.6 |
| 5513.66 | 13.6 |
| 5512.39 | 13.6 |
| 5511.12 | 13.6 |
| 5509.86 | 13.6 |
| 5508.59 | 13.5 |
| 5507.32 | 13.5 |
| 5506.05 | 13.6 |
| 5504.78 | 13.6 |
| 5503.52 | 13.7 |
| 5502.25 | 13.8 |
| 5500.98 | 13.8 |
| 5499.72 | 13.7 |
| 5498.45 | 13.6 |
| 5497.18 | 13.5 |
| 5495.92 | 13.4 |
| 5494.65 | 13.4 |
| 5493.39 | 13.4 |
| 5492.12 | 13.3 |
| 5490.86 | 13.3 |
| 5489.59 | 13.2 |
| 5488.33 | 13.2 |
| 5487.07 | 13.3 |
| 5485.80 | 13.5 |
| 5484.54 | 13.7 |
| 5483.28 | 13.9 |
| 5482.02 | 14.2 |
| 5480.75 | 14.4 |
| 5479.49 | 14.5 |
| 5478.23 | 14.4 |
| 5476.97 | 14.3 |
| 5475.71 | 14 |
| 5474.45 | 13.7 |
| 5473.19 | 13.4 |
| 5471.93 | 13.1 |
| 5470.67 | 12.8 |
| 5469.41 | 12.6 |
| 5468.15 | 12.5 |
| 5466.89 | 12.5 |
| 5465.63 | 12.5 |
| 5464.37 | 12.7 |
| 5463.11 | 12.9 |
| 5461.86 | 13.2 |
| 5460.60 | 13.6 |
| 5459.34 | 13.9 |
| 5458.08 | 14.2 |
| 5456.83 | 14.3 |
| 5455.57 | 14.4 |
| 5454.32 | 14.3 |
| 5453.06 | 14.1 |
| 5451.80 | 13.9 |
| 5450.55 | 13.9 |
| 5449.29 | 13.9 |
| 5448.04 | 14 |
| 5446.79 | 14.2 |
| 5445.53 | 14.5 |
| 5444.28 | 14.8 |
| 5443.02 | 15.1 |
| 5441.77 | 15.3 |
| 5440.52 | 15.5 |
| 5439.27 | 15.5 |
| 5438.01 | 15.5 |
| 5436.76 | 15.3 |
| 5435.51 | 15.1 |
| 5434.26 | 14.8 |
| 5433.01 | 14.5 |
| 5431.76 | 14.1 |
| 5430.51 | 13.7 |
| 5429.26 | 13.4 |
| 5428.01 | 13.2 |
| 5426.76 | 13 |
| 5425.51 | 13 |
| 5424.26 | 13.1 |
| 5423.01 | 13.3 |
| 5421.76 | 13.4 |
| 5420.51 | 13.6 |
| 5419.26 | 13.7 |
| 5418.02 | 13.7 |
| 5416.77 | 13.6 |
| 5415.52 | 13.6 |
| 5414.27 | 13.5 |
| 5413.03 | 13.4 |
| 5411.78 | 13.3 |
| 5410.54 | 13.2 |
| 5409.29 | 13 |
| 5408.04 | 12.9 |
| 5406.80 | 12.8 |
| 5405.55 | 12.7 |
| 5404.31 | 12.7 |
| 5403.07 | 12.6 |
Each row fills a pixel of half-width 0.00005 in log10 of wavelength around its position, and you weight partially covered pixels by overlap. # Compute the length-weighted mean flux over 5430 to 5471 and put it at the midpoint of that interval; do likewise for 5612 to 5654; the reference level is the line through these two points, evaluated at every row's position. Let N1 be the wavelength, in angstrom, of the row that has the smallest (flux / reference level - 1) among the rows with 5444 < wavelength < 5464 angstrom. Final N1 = 5463.11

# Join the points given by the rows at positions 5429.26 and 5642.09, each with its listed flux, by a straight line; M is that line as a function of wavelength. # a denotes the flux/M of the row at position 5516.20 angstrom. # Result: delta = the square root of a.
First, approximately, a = 1.04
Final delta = 1.02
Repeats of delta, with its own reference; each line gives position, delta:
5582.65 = 1.08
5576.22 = 1.07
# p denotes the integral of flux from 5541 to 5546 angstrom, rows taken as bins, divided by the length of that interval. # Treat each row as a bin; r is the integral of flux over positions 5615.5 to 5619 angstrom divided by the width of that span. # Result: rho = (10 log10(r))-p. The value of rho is -2.6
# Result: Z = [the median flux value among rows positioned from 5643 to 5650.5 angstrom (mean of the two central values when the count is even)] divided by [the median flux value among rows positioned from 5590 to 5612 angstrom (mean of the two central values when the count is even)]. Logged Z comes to 0.92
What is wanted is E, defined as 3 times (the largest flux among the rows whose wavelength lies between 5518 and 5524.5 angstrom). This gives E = 42.0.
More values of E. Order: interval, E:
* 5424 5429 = 39.6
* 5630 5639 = 38.4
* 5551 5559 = 41.7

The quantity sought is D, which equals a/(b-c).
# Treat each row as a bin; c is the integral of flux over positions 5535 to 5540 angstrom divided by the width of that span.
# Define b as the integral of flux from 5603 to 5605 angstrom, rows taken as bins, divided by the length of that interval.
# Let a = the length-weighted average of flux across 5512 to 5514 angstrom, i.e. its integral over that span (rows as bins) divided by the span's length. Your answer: -72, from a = 13.6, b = 13.3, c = 13.4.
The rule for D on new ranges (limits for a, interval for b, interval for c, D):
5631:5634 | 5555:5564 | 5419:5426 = 15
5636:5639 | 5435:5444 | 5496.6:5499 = 7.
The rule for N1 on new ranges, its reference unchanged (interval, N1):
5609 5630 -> 5629.12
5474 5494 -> 5488.33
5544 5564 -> 5551.88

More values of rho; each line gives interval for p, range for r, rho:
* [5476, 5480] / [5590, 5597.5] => -2.7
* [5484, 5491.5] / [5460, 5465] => -2.2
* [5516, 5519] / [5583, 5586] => -2.0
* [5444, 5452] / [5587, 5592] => -2.4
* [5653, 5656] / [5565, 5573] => -1.7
